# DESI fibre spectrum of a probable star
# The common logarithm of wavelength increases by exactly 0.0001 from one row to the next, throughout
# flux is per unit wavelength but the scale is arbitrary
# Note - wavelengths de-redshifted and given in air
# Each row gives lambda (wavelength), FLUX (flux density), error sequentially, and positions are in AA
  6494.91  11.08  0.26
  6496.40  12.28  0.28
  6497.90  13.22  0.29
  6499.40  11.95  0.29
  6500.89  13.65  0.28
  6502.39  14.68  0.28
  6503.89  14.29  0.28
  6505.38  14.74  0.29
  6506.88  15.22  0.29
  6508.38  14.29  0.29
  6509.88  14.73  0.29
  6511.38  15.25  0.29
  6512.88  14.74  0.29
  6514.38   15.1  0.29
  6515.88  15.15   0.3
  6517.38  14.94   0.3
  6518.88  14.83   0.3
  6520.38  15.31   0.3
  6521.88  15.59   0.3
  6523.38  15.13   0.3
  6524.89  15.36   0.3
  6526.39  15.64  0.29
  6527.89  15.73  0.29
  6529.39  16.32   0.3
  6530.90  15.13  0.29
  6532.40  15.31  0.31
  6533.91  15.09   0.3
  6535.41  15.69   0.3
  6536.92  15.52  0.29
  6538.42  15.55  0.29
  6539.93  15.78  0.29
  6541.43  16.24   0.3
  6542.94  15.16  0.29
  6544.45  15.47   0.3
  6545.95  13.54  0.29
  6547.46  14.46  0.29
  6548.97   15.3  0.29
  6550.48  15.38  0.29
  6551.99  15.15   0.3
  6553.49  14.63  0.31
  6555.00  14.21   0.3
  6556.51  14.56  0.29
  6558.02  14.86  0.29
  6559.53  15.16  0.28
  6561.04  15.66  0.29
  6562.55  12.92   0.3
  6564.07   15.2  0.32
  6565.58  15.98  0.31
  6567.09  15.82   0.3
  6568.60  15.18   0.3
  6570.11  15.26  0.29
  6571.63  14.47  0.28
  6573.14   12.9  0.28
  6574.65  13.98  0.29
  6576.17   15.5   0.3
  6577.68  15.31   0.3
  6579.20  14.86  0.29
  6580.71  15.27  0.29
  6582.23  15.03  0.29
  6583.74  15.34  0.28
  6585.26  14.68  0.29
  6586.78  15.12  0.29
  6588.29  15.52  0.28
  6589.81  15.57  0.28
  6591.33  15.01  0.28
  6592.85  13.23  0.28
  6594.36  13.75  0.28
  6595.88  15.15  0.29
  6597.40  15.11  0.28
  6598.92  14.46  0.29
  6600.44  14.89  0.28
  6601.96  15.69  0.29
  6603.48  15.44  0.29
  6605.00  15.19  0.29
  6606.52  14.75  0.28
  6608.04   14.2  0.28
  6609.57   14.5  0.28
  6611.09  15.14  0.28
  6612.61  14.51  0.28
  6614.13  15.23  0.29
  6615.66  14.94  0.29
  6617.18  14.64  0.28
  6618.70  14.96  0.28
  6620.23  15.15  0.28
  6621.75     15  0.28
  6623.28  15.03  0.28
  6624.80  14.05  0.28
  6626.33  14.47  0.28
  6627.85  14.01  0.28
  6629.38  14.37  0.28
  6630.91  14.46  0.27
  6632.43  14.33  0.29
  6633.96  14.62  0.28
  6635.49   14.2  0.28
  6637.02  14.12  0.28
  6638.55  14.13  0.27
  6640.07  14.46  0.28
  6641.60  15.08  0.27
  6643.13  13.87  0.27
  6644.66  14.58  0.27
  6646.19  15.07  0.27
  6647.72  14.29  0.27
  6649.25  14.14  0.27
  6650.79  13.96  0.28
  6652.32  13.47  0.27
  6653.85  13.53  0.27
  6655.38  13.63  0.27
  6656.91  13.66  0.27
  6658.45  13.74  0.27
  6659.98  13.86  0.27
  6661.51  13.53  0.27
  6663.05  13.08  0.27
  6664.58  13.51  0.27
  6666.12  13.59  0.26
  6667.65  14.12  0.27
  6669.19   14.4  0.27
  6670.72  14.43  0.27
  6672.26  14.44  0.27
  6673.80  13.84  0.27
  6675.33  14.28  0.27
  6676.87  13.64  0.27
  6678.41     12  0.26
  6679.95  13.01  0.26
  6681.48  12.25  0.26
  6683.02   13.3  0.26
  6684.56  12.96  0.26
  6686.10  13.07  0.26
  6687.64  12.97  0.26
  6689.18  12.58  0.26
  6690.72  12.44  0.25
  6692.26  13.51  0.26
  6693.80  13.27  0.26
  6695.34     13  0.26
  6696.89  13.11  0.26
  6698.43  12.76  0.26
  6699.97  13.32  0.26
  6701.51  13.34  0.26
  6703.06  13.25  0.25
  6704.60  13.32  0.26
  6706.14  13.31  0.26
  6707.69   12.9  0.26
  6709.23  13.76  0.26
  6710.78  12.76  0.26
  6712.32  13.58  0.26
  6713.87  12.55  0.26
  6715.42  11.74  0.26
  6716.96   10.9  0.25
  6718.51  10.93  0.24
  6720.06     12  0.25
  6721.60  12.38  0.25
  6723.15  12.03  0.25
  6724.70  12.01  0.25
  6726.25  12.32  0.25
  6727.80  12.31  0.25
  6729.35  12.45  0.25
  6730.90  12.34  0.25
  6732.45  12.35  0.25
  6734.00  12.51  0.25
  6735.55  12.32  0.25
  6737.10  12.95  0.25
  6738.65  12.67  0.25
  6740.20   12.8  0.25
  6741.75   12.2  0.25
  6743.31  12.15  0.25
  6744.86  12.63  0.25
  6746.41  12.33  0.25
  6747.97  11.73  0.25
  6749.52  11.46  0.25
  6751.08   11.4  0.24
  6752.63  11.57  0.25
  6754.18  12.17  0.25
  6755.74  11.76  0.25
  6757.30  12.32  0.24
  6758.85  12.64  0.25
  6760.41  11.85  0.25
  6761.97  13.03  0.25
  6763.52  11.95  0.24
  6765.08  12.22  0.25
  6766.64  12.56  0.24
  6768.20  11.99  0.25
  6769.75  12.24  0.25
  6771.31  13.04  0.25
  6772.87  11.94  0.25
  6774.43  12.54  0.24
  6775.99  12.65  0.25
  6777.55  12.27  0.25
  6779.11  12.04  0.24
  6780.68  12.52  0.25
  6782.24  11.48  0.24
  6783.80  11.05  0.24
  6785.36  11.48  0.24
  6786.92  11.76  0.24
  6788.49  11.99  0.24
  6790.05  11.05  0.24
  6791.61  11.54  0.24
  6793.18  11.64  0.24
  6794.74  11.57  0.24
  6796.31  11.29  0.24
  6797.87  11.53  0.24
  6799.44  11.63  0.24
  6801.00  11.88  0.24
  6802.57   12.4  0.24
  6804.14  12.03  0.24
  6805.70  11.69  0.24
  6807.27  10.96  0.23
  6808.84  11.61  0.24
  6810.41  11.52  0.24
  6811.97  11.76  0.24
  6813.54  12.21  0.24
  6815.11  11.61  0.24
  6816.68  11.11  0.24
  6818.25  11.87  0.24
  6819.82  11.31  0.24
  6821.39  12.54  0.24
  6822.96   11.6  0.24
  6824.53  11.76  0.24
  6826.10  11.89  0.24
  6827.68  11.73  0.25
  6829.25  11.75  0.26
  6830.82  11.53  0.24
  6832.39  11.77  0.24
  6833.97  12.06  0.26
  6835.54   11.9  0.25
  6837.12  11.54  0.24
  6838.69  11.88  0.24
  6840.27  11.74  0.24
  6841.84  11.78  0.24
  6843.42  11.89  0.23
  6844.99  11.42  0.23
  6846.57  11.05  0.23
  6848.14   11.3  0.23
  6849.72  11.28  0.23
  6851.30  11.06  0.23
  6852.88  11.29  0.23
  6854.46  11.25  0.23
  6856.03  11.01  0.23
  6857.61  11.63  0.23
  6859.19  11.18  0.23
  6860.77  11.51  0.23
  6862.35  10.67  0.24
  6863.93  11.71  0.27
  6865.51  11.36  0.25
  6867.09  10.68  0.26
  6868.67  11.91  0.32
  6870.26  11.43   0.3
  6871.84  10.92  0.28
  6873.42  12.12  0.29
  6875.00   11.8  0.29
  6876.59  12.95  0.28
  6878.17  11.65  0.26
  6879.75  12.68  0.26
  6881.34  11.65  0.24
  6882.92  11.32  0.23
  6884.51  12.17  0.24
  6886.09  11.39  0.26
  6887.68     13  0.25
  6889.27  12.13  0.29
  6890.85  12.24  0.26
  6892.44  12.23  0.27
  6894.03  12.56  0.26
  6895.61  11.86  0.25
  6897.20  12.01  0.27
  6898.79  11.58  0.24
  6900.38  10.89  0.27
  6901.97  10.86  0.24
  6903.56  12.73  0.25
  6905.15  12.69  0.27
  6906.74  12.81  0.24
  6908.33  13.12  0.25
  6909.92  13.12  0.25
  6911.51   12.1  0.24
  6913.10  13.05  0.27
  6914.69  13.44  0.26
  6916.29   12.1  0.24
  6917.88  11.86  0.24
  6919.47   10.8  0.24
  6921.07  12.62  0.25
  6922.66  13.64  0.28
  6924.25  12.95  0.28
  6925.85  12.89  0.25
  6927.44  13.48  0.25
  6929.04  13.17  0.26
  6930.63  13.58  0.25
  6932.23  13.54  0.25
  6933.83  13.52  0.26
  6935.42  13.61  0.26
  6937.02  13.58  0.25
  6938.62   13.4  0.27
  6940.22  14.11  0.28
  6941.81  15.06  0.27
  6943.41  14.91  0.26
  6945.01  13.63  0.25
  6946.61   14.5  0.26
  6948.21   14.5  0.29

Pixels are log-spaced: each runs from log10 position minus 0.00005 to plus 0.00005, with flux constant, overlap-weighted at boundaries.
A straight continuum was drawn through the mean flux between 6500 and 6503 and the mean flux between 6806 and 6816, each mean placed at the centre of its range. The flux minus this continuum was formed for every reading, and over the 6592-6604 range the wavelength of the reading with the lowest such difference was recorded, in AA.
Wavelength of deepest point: 6592.85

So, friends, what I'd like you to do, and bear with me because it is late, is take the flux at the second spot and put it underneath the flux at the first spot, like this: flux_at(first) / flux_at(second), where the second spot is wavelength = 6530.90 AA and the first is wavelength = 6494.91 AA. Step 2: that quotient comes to 0.73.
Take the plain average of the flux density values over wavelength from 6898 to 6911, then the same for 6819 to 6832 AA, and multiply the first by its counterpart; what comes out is 144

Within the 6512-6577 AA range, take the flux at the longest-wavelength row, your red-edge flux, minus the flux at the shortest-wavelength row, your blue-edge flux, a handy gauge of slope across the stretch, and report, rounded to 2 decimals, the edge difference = 0.76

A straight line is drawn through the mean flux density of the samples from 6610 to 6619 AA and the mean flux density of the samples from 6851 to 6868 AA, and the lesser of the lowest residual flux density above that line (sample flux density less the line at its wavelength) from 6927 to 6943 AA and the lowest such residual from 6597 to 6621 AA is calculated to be -0.8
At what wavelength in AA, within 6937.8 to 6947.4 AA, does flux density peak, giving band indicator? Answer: 6941.81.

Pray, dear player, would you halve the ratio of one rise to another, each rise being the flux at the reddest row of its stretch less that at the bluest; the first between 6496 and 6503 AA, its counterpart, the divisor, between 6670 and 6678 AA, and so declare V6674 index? -1.5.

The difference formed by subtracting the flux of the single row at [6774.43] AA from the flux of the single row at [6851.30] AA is -1.5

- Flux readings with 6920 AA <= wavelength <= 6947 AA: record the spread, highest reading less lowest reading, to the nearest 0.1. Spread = 2.4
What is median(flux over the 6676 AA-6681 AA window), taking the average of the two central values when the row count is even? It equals 13.0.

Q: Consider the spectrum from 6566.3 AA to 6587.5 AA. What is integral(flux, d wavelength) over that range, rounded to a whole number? 316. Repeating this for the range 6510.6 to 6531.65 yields 322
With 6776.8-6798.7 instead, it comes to 255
